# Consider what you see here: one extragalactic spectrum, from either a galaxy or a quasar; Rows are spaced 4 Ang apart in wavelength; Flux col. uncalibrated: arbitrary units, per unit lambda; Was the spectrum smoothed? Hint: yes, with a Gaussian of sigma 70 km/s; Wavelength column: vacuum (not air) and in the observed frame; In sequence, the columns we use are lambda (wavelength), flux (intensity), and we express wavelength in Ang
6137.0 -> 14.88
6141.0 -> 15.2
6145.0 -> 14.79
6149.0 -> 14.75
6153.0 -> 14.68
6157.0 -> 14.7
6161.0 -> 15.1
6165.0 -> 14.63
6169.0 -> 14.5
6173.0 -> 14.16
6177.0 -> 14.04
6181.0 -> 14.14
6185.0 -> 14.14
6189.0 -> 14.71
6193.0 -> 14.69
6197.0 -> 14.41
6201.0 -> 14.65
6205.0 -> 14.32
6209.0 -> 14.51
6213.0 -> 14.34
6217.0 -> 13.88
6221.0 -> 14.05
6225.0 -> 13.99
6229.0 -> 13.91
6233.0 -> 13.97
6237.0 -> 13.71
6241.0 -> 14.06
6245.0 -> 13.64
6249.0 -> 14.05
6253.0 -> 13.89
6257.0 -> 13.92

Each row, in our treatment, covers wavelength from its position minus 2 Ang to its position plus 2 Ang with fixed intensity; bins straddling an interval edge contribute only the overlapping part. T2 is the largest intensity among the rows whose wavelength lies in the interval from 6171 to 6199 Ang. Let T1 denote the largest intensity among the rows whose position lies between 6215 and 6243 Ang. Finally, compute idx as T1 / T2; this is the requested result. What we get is 0.96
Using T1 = 14.06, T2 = 14.71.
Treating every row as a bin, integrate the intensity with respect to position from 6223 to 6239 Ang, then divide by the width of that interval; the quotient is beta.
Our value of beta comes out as 13.9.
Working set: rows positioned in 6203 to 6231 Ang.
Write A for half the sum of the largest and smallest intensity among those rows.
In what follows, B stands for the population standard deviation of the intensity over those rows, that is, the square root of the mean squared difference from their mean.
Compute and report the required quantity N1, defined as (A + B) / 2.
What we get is 7.21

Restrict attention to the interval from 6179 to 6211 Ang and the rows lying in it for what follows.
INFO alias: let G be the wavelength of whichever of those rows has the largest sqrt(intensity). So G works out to 6189.0 Ang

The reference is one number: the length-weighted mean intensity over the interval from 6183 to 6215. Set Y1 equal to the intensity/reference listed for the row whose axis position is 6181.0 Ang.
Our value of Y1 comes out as 0.98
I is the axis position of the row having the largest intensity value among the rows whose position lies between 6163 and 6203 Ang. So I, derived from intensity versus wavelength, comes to 6189.0 Ang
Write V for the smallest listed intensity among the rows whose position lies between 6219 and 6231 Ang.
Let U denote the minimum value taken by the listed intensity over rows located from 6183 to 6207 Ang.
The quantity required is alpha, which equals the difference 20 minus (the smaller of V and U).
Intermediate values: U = 14.14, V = 13.91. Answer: 6.09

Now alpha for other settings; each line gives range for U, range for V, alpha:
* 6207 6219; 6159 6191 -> 6.12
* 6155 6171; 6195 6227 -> 6.12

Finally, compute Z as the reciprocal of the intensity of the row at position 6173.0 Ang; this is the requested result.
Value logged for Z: 0.0706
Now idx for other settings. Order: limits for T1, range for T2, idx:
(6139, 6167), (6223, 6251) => 1.08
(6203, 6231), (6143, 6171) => 0.96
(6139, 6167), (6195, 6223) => 1.04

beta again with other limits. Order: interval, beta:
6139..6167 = 14.8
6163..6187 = 14.3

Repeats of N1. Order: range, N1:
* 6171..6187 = 7.07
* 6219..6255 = 7.00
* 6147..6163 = 7.53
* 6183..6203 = 7.32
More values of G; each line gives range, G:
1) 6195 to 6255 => 6201.0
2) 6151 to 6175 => 6161.0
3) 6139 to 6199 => 6141.0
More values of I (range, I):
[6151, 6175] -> 6161.0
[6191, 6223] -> 6193.0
